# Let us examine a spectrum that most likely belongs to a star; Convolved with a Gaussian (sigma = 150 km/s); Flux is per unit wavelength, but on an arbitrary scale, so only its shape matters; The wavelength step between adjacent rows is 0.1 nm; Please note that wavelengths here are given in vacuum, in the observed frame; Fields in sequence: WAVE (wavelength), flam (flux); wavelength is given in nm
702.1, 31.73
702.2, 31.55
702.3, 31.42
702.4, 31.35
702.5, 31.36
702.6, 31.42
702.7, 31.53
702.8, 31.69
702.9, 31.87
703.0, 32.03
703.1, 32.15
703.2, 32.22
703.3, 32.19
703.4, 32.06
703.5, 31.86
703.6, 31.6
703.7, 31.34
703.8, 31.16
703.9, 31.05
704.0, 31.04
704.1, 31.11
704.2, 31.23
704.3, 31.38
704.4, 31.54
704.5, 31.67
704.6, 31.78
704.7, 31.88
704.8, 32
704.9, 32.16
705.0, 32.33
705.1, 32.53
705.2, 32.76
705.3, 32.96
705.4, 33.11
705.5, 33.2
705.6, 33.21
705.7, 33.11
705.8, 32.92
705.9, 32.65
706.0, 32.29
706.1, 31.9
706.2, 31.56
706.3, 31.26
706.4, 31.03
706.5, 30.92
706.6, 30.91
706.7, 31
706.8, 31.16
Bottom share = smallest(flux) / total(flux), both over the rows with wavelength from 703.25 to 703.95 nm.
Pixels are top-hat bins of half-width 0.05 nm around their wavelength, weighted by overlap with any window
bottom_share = 0.14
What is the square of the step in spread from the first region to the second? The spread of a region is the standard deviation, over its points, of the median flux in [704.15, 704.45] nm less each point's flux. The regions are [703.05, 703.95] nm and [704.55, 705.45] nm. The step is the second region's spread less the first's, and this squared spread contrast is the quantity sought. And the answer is 0.000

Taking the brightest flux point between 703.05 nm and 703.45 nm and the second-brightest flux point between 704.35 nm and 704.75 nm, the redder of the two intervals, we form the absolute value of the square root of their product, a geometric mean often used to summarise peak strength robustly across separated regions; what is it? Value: 32.0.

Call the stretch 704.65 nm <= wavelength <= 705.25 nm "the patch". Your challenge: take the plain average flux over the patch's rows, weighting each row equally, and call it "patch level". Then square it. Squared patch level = 1042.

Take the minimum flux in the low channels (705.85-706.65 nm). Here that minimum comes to 30.91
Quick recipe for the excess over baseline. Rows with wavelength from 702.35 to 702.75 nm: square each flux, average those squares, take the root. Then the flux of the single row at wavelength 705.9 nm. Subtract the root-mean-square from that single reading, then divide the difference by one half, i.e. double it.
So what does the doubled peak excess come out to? 2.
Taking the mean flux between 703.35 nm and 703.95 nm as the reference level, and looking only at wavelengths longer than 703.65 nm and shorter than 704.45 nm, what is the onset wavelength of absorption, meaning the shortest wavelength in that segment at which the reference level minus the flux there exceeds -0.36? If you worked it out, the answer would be 703.7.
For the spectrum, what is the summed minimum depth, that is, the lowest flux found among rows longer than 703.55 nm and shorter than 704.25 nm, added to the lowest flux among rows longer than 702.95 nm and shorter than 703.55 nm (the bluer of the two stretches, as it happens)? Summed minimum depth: 62.9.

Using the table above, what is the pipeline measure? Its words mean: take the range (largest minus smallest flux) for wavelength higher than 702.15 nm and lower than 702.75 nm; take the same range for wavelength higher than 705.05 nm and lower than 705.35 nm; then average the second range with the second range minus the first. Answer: 0.33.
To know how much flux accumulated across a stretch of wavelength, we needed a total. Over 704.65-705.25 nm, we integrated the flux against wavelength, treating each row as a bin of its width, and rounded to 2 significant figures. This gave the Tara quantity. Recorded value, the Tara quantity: 19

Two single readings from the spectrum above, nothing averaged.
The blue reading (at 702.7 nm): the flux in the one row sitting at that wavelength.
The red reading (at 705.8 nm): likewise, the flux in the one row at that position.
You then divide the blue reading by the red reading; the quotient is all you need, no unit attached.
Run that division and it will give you 0.96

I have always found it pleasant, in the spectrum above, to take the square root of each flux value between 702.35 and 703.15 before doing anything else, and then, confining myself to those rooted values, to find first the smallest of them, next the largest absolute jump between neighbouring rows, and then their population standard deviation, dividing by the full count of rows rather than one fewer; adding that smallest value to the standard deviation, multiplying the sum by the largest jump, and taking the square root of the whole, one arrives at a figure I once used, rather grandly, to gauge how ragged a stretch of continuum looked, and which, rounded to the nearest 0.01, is 0.30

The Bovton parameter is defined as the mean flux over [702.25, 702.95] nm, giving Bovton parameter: 31.5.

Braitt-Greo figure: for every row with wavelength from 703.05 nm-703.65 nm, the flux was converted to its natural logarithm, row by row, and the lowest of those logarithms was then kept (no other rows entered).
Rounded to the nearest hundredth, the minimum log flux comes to 3.45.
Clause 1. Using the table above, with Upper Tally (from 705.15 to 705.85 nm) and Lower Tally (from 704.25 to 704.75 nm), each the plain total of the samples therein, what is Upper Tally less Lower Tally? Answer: 73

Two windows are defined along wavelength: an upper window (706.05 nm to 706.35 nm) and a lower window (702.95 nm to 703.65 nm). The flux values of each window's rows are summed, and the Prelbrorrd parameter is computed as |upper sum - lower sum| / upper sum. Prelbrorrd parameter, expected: 1.37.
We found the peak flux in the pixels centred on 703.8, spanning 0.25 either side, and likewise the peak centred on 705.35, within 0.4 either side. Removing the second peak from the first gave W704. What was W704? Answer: -1.6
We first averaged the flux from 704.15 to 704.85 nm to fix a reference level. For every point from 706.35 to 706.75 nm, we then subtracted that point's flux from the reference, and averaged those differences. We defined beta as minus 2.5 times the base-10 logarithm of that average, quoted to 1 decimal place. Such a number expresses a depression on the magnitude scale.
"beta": 0.4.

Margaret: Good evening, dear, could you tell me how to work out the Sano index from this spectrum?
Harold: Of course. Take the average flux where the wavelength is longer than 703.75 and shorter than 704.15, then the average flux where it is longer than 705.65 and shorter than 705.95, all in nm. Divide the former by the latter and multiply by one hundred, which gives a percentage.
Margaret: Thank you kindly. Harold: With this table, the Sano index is 95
